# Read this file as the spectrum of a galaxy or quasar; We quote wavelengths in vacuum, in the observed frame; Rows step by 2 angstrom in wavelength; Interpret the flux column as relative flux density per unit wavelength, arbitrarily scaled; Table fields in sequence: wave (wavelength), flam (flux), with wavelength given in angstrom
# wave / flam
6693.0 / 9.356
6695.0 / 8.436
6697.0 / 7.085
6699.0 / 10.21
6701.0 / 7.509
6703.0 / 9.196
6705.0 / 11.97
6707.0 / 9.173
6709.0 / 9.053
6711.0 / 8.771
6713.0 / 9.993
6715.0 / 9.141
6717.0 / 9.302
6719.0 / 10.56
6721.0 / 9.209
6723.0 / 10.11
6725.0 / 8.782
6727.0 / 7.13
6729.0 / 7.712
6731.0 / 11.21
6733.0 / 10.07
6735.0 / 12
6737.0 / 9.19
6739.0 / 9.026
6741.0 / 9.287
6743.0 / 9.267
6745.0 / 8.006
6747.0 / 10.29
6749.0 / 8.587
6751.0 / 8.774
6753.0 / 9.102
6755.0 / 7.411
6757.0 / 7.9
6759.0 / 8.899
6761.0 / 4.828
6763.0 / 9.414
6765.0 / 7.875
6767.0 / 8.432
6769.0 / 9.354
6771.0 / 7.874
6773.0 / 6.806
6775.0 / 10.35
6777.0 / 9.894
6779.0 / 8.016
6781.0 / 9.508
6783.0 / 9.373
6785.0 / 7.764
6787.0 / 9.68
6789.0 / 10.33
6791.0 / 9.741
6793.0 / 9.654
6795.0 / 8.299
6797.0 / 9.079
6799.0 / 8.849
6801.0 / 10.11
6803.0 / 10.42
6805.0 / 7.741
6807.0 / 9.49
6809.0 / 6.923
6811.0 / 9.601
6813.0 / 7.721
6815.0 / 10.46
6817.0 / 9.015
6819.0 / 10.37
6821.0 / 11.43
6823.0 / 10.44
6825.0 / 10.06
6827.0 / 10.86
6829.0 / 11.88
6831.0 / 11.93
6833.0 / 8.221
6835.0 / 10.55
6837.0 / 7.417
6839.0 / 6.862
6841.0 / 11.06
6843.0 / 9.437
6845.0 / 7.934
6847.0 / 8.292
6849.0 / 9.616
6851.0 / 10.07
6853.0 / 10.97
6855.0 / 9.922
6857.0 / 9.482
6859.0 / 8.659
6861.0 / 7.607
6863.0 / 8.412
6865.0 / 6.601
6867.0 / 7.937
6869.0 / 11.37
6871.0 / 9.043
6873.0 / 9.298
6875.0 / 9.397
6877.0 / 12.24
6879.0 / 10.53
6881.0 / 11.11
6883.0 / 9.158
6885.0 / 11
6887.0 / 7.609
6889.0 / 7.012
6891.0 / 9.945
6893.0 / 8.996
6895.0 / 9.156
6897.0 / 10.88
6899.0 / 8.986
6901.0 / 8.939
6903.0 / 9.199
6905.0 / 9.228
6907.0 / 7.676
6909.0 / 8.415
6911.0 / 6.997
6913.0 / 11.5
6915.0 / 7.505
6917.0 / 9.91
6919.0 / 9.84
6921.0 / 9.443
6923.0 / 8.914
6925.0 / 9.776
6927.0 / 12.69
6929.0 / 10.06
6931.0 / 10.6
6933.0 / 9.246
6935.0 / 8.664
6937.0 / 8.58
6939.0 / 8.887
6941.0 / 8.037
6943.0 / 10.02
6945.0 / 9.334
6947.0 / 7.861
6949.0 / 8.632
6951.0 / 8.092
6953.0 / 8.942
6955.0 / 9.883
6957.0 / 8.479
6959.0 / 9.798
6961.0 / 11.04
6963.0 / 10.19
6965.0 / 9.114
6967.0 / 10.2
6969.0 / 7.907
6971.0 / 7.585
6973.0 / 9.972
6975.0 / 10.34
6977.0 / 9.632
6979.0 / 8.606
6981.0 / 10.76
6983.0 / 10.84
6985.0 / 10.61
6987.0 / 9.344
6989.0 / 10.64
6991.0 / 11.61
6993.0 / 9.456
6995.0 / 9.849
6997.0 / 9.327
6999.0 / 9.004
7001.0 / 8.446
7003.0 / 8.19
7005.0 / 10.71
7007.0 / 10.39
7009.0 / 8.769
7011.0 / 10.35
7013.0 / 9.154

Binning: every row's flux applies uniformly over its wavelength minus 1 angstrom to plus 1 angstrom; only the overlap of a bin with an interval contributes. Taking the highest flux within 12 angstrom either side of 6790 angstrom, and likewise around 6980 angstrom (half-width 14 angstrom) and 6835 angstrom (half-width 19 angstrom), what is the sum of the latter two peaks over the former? 2.28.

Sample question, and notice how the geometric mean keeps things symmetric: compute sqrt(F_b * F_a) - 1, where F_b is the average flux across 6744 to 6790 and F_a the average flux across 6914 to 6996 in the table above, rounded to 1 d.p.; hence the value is 8.1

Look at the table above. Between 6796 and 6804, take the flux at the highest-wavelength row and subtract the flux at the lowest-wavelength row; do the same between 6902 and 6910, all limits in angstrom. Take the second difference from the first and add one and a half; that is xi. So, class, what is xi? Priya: 3.6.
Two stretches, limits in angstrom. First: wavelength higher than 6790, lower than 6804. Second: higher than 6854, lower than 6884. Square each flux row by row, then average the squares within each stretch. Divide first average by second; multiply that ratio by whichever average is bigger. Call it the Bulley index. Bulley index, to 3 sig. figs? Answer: 89.8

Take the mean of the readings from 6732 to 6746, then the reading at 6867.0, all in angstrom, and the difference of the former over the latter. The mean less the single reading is 1.6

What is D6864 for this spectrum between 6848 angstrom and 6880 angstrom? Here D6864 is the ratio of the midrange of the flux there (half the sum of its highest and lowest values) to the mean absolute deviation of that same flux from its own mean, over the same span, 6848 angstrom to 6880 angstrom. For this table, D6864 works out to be 8.7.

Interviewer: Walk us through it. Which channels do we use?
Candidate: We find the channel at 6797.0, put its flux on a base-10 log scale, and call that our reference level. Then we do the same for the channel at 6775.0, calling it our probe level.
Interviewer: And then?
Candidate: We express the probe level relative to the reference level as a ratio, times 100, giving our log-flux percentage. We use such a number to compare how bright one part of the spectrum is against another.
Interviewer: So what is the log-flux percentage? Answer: 106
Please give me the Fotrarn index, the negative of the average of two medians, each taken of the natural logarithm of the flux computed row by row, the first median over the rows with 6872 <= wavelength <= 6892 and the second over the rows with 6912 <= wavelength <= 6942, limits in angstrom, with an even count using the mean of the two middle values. -2.26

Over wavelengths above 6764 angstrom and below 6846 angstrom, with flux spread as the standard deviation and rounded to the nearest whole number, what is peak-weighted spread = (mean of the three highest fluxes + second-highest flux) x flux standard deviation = 32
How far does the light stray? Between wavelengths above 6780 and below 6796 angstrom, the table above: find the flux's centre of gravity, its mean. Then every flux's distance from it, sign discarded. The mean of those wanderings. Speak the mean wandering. 0.63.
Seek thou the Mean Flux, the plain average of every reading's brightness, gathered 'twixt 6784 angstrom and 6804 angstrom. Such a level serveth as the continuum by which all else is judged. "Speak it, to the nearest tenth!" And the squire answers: 9.4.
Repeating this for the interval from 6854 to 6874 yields 8.8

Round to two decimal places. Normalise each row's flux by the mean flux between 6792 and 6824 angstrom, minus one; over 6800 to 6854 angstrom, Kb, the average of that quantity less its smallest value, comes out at 0.29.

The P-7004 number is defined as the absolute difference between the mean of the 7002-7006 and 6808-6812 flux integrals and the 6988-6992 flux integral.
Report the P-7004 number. 9.1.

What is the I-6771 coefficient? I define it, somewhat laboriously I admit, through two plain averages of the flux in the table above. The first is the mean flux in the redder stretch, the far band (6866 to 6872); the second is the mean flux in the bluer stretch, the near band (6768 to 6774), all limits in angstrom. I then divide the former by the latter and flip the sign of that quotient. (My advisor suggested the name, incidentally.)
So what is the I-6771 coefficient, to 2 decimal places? -1.18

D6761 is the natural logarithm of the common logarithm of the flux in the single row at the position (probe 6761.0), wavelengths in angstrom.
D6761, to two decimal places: -0.38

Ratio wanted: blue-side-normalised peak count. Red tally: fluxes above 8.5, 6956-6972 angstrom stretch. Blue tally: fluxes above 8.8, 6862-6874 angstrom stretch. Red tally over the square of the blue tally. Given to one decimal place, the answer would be 0.6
